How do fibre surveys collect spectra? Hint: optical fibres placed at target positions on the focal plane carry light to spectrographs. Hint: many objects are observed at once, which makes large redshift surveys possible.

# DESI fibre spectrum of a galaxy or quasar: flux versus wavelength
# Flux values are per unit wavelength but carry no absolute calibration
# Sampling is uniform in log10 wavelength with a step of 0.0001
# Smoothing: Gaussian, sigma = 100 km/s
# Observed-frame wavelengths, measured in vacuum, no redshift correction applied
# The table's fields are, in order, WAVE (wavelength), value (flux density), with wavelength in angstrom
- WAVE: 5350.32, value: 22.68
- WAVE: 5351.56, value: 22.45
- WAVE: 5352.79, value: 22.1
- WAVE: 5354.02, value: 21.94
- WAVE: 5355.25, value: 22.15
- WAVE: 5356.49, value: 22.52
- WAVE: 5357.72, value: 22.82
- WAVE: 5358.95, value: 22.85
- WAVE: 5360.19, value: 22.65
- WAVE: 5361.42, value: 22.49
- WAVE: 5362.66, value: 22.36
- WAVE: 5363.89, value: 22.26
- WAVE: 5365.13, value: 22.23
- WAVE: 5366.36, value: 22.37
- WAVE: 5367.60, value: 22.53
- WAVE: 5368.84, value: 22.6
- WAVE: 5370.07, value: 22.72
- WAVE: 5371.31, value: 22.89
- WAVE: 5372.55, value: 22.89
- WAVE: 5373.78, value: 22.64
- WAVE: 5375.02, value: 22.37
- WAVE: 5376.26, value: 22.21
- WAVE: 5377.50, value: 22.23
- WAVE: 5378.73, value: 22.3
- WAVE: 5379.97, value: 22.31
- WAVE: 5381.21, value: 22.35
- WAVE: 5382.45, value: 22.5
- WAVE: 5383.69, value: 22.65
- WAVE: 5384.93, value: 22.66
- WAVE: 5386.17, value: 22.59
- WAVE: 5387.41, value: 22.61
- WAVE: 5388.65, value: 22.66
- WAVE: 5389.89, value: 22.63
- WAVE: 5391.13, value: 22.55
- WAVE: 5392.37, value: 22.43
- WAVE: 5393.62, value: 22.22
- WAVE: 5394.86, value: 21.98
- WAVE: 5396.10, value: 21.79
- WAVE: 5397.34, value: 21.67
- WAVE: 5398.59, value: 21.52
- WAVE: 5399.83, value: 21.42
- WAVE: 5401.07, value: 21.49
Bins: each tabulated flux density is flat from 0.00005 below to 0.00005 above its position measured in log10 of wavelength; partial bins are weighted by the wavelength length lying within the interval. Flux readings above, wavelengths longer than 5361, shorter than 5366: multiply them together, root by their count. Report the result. 22.3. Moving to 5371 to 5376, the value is 22.7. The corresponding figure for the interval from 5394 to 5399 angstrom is 21.7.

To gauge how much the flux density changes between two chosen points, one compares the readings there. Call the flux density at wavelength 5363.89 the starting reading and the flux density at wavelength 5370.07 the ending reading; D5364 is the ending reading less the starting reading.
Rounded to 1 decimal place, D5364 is 0.5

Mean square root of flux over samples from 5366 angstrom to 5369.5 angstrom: 4.74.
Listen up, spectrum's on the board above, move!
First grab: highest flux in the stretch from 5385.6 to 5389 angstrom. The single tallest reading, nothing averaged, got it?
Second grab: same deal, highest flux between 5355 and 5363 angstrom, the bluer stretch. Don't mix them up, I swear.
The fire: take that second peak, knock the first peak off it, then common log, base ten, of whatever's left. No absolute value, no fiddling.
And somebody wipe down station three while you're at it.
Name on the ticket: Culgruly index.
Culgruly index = -0.72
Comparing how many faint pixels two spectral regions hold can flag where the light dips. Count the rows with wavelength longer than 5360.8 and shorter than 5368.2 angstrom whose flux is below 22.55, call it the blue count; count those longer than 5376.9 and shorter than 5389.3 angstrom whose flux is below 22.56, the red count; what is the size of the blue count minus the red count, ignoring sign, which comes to 1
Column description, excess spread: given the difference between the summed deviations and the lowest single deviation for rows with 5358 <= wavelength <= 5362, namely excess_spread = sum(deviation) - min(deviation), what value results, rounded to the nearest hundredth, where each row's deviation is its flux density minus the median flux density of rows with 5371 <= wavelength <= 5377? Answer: 0.22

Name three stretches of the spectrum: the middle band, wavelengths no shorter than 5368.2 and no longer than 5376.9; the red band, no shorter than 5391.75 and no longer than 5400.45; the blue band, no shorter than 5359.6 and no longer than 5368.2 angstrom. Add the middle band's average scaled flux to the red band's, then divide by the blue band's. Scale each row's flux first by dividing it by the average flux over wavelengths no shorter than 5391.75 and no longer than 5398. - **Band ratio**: 1.98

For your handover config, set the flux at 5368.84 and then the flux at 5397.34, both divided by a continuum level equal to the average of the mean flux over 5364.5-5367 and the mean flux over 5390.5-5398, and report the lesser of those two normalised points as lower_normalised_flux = 0.98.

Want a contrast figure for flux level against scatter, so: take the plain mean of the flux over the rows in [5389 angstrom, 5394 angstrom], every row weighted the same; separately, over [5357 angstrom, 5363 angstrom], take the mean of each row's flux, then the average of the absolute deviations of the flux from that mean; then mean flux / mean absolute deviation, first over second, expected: 134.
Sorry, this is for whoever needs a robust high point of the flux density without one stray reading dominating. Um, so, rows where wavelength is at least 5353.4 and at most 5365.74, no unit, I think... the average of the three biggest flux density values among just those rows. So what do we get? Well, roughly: 22.8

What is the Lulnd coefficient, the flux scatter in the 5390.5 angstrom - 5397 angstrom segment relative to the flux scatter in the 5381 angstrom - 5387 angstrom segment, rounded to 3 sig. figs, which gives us 2.43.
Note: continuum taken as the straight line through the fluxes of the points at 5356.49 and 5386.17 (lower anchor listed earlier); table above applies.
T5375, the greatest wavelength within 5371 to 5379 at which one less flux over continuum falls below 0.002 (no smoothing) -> 5373.78 angstrom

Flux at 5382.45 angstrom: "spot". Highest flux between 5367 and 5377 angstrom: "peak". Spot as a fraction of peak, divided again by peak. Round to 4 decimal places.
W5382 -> 0.0429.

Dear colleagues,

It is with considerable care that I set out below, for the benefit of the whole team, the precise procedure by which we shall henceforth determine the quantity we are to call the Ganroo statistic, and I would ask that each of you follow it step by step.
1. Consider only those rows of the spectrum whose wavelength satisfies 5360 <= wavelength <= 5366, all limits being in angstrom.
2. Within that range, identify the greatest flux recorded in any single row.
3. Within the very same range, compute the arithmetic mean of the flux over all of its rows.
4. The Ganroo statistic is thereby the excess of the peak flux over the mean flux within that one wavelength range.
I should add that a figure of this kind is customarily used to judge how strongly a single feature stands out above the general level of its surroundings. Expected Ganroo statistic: 0.25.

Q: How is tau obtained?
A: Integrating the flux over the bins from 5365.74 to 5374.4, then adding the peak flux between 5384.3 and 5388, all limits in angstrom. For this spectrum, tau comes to 219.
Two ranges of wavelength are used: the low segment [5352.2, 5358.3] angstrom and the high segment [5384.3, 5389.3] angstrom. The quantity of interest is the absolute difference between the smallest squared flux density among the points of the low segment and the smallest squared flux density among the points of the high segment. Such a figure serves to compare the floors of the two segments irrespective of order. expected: 29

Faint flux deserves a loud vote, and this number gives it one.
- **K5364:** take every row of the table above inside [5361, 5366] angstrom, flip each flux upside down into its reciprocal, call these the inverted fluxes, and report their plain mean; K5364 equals 0.0448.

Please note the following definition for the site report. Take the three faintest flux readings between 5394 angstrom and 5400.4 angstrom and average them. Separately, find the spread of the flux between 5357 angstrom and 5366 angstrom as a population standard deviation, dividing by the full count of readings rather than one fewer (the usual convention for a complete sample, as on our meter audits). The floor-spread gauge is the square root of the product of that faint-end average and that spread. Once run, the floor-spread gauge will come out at 2.3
